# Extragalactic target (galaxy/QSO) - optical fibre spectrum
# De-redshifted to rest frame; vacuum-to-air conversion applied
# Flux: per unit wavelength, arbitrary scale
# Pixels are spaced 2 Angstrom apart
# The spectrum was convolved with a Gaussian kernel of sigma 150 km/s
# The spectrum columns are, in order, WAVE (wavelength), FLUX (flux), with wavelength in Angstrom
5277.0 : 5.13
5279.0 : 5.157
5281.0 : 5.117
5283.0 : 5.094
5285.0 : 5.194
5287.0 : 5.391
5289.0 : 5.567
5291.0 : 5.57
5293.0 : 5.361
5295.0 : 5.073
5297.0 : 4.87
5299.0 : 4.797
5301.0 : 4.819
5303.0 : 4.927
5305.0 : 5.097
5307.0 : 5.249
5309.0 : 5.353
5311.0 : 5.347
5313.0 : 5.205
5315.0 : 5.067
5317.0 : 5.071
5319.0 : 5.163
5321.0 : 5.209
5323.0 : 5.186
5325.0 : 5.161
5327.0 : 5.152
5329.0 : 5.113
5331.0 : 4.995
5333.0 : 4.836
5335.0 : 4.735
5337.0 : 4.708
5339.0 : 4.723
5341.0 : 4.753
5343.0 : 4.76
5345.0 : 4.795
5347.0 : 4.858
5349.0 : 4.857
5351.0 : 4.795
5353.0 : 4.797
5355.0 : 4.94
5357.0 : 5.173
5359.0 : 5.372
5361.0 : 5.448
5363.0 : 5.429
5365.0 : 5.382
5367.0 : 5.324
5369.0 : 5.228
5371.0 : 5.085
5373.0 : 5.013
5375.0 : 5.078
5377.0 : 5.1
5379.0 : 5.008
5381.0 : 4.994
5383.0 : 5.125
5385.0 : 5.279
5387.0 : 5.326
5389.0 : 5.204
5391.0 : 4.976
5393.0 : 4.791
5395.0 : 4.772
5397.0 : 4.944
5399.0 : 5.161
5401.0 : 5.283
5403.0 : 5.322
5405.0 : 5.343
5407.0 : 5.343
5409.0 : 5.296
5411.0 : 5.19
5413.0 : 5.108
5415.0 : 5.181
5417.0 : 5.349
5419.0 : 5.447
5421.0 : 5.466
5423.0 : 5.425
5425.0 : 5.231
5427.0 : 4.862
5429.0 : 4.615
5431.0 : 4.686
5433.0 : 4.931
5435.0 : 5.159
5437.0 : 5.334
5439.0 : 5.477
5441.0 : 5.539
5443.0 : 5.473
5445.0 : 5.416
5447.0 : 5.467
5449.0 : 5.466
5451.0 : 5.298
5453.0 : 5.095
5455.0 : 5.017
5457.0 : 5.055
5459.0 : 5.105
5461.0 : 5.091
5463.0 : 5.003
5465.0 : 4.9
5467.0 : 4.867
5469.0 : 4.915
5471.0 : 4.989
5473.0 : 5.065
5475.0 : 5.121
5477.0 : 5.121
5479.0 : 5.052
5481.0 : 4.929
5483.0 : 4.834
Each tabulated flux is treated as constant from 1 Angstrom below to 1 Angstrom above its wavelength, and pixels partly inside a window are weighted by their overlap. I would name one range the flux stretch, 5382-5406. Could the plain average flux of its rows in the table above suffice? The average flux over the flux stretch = 5.13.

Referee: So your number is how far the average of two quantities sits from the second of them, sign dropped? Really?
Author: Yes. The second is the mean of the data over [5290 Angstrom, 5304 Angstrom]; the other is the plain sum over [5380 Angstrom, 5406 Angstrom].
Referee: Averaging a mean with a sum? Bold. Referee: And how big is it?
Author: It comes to 31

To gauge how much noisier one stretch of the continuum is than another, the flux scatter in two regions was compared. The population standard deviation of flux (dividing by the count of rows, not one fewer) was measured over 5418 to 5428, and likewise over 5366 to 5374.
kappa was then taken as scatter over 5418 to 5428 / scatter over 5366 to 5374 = 1.88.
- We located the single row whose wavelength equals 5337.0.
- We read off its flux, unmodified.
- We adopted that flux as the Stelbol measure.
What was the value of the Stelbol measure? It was 4.708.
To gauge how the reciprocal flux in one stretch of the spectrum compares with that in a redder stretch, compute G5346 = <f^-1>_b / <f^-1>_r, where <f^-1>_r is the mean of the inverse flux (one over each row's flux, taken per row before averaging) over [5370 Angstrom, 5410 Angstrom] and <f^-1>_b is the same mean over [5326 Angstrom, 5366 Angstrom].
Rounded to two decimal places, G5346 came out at 1.03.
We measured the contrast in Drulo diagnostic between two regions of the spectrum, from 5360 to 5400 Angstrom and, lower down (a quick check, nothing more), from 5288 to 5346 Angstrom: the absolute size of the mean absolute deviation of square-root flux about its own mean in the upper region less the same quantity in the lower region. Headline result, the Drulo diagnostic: 0.011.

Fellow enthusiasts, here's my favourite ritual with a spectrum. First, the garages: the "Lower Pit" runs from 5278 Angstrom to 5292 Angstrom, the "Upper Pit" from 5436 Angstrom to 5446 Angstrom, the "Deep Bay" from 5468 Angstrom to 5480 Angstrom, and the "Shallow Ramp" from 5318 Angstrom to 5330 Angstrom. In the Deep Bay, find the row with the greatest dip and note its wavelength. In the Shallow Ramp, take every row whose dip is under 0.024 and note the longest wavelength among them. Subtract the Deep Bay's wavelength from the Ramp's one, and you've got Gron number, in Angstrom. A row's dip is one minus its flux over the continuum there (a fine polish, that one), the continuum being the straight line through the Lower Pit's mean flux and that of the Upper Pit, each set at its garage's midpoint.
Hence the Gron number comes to -148 Angstrom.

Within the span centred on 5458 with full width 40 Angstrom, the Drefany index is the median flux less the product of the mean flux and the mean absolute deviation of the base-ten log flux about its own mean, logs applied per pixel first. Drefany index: 5.02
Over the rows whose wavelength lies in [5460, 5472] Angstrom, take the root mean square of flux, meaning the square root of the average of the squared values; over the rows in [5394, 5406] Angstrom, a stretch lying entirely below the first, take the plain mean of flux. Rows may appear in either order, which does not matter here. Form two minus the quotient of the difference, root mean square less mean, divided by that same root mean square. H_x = 2.04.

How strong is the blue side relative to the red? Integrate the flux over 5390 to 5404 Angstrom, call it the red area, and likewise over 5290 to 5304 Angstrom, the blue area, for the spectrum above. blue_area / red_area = 1.00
